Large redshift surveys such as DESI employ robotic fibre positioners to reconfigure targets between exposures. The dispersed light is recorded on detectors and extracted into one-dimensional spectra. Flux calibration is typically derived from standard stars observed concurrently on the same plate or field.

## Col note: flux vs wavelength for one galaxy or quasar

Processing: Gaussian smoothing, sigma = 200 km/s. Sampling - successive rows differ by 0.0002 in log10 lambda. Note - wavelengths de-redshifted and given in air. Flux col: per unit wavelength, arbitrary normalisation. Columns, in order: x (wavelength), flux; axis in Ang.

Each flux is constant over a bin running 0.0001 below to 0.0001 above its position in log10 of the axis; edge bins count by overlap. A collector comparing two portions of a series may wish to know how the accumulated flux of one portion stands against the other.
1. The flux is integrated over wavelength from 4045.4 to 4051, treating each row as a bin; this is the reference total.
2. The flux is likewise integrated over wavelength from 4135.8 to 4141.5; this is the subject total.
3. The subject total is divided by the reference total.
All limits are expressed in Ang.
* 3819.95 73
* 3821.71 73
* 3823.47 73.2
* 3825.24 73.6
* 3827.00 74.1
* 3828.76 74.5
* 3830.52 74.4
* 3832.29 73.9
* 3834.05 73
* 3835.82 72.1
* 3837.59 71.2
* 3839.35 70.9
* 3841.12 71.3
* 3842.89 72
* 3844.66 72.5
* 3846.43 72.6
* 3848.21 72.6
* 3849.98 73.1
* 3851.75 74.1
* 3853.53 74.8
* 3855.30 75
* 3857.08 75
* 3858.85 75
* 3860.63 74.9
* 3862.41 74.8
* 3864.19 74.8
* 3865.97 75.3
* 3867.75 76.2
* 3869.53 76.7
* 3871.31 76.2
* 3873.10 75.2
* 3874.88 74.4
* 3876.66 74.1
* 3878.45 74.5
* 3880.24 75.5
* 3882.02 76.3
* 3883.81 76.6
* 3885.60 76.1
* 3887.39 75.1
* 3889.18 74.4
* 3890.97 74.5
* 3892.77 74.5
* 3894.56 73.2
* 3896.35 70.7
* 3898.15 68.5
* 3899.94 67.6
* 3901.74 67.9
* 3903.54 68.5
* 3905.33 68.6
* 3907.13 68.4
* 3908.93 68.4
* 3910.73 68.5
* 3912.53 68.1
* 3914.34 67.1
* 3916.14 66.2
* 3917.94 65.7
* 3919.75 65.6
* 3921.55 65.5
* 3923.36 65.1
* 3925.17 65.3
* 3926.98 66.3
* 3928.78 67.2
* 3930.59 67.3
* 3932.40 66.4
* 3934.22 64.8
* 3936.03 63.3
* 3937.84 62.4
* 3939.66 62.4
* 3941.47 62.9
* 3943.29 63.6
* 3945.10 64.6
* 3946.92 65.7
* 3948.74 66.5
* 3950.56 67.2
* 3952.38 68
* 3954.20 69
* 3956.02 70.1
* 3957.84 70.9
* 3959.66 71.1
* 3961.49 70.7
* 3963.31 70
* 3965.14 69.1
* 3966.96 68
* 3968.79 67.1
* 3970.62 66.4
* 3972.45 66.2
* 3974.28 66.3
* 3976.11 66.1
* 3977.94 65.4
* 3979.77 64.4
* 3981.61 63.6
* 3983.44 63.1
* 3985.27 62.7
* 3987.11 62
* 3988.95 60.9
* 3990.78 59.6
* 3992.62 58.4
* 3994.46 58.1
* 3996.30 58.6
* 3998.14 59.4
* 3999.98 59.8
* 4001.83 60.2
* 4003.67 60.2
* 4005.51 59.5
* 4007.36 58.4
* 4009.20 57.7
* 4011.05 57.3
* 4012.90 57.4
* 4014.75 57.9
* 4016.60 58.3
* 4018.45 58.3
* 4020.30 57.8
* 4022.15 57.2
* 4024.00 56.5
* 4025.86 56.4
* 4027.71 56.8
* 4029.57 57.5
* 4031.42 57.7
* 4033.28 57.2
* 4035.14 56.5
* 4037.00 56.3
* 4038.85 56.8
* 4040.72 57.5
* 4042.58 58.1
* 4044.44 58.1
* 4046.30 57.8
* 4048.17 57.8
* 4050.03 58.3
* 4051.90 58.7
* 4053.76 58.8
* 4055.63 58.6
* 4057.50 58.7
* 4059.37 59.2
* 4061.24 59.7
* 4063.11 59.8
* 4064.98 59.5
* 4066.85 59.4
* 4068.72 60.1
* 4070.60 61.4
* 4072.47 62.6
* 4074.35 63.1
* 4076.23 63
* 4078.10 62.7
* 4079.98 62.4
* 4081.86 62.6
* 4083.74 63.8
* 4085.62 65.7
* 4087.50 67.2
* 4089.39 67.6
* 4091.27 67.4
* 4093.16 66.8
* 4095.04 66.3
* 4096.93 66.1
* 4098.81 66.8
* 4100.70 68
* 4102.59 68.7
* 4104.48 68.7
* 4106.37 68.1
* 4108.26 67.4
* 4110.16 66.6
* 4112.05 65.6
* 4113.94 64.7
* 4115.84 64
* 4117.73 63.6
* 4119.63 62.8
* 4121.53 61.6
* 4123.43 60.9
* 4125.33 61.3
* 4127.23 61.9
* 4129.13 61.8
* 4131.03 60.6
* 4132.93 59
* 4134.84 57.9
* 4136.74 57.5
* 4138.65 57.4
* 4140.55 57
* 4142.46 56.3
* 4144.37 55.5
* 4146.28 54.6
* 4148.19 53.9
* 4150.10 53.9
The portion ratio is 1.01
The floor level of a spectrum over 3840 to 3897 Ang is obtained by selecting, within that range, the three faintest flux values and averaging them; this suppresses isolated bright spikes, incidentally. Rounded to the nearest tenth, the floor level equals 71.3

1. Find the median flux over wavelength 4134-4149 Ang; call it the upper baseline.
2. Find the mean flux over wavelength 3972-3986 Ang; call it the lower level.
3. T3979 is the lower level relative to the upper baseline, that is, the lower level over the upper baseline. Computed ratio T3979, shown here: 1.14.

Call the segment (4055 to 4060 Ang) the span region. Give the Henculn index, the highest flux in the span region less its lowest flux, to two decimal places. 0.60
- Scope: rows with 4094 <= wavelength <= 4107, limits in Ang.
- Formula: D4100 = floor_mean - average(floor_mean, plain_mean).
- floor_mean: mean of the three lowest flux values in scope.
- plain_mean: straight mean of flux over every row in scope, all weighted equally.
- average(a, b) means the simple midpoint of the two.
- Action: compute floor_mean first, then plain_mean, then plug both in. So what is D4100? -0.6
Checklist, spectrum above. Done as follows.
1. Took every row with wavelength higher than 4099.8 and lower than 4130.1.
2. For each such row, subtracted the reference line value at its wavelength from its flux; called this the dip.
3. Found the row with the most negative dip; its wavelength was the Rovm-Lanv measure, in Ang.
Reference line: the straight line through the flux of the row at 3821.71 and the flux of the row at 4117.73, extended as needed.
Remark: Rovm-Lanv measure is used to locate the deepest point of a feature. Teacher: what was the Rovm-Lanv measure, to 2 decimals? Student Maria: 4123.43 Ang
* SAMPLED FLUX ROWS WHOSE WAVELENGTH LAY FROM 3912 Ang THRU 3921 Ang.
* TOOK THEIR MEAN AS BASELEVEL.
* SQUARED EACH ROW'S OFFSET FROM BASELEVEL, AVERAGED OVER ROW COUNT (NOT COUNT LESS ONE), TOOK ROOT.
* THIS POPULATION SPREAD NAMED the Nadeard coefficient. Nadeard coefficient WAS 0.9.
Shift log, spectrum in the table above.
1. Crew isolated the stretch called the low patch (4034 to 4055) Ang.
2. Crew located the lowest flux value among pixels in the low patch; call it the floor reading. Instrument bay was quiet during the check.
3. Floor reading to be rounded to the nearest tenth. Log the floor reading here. 56.3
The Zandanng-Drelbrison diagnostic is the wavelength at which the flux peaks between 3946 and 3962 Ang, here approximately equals 3959.66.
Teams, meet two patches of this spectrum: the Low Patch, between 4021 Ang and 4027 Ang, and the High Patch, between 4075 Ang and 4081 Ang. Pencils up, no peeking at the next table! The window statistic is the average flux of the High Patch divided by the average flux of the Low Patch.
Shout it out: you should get 1.11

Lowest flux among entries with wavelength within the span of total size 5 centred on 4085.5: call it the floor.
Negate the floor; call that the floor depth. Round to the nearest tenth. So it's -63.8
